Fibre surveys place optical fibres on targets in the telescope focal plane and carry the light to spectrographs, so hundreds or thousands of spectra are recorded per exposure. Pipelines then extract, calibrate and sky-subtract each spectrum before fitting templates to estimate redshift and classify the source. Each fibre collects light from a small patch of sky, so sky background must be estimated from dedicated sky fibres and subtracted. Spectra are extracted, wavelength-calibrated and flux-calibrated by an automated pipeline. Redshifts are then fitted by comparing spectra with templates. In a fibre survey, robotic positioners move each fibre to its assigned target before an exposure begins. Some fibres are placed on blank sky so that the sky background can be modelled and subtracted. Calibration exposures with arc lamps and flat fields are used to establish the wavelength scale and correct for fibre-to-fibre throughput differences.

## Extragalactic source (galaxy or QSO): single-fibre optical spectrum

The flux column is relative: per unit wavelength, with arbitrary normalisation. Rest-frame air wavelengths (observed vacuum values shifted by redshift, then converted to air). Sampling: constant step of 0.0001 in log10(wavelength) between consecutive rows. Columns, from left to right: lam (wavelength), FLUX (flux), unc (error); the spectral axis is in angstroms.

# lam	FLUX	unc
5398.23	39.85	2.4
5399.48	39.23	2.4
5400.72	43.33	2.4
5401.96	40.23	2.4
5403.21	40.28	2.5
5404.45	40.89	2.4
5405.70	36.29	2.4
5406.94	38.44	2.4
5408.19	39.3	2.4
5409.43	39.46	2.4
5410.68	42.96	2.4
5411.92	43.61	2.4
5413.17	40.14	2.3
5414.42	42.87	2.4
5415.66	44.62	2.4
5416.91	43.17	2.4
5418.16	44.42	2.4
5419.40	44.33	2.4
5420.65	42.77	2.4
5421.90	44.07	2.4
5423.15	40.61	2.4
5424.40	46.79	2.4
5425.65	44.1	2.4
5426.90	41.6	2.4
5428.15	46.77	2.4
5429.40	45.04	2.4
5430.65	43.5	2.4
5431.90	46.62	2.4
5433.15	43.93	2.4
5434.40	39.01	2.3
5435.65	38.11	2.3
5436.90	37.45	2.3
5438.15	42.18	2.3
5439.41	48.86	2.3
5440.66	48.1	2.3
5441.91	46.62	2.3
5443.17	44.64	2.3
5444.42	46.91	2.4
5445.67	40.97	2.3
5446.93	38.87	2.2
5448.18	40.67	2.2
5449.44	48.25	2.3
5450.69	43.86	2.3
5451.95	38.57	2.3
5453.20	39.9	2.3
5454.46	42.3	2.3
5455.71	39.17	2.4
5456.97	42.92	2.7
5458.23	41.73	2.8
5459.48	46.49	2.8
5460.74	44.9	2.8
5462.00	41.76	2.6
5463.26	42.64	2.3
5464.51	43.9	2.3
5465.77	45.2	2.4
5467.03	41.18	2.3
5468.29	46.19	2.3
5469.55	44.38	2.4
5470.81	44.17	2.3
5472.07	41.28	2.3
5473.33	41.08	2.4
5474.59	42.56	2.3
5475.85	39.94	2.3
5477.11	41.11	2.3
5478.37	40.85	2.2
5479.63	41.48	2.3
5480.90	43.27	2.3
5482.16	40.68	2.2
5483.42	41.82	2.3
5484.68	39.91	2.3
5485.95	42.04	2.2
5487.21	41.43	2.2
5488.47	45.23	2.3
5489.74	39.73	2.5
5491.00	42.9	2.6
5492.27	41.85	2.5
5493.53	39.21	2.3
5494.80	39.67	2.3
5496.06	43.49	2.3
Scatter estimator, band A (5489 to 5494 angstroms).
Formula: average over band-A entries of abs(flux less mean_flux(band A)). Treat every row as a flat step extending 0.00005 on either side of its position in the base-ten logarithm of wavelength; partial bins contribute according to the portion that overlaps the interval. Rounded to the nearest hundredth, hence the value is 1.45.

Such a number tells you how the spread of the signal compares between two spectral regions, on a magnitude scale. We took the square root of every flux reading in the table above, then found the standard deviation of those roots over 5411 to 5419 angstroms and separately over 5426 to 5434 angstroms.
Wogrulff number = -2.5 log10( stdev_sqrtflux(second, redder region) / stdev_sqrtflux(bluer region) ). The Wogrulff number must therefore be -0.19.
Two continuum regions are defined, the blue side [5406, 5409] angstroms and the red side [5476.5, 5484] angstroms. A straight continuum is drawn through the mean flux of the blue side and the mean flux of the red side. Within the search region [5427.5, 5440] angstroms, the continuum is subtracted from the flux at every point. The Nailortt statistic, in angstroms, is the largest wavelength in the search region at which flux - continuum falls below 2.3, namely 5438.15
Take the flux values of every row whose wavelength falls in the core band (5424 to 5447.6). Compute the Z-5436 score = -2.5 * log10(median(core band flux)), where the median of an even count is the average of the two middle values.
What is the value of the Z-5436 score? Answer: -4.11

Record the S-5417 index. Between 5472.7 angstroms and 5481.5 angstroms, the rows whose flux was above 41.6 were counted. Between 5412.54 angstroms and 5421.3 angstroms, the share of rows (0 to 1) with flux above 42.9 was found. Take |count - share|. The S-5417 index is 1.43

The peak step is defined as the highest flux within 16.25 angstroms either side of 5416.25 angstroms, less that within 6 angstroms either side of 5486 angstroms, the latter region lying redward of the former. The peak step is 1.6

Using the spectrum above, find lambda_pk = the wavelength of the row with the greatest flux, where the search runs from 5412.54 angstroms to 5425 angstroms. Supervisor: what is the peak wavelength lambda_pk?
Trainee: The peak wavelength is 5424.40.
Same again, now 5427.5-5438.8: 5428.15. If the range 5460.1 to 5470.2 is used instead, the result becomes 5468.29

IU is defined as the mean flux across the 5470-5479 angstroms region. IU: 41.6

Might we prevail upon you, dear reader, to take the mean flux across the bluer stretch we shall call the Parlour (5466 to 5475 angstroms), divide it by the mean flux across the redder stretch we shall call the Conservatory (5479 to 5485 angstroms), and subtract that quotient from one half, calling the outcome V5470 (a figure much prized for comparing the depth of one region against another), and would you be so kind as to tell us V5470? -0.54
